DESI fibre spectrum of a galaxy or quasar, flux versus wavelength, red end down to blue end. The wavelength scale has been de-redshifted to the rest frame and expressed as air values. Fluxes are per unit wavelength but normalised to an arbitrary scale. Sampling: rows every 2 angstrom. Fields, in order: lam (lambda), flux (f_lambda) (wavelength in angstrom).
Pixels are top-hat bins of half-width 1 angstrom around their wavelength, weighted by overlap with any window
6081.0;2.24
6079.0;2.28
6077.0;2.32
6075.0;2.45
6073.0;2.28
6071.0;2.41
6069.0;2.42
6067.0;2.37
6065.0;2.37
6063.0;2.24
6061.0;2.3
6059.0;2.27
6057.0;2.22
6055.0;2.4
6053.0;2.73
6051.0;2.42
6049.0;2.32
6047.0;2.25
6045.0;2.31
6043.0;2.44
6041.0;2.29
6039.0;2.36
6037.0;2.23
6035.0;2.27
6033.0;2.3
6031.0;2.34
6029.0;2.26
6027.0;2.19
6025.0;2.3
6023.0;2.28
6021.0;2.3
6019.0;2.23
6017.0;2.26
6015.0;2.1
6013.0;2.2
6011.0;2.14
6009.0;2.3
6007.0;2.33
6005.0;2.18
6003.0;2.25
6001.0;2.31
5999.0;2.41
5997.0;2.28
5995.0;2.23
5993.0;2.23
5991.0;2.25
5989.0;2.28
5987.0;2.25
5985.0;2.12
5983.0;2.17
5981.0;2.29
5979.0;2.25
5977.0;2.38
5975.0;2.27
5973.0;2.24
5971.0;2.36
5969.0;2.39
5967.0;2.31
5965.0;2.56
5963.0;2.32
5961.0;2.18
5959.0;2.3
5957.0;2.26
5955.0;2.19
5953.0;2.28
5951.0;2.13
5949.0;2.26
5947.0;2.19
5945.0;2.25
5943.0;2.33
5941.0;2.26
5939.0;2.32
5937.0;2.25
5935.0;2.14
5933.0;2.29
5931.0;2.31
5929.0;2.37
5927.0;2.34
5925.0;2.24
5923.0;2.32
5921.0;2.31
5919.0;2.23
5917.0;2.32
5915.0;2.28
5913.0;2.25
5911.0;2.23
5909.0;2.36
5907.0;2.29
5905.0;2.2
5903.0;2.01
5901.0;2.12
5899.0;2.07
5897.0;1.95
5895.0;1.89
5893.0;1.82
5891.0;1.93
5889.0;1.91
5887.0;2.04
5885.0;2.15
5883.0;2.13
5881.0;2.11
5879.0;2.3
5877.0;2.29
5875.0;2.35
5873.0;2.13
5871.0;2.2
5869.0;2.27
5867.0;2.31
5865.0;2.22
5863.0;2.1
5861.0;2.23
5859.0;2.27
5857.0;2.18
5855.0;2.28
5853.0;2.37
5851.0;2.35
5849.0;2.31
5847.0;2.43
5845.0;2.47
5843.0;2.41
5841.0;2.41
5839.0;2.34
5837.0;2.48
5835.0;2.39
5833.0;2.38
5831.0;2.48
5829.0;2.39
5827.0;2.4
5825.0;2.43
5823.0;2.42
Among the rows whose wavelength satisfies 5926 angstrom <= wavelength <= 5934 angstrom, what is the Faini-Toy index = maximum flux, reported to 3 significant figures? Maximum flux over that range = 2.37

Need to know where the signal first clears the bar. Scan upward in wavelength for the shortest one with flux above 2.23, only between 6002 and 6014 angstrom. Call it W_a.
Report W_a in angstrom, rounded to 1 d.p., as 6003.0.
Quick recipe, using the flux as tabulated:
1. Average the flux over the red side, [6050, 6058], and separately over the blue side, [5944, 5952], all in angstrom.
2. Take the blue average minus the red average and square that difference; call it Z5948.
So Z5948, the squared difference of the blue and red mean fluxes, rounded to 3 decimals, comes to 0.055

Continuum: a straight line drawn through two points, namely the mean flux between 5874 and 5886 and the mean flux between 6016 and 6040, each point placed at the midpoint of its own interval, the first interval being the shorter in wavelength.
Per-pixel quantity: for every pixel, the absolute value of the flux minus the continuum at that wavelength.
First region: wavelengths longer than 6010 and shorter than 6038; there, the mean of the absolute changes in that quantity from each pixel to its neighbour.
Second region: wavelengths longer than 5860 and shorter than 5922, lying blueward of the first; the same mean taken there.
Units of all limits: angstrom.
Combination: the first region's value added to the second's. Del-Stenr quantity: 0.12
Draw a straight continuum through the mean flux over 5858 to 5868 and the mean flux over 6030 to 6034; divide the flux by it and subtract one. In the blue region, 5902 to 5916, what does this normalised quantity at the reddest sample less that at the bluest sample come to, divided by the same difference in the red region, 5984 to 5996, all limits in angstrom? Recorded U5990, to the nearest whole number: 3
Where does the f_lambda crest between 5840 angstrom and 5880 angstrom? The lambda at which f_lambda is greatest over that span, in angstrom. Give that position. 5845.0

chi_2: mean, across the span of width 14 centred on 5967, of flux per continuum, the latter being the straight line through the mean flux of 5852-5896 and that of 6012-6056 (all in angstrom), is 1.04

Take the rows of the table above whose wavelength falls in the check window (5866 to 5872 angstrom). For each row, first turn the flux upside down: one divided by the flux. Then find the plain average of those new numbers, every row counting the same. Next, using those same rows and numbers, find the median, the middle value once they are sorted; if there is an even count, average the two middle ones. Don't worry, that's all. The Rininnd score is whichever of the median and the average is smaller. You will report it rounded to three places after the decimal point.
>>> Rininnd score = 0.441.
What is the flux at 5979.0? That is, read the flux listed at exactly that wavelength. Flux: 2.25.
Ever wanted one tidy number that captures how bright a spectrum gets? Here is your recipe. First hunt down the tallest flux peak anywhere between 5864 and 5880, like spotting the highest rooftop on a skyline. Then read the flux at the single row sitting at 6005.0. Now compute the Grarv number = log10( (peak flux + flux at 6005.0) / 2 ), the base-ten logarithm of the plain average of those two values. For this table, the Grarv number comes 0.355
